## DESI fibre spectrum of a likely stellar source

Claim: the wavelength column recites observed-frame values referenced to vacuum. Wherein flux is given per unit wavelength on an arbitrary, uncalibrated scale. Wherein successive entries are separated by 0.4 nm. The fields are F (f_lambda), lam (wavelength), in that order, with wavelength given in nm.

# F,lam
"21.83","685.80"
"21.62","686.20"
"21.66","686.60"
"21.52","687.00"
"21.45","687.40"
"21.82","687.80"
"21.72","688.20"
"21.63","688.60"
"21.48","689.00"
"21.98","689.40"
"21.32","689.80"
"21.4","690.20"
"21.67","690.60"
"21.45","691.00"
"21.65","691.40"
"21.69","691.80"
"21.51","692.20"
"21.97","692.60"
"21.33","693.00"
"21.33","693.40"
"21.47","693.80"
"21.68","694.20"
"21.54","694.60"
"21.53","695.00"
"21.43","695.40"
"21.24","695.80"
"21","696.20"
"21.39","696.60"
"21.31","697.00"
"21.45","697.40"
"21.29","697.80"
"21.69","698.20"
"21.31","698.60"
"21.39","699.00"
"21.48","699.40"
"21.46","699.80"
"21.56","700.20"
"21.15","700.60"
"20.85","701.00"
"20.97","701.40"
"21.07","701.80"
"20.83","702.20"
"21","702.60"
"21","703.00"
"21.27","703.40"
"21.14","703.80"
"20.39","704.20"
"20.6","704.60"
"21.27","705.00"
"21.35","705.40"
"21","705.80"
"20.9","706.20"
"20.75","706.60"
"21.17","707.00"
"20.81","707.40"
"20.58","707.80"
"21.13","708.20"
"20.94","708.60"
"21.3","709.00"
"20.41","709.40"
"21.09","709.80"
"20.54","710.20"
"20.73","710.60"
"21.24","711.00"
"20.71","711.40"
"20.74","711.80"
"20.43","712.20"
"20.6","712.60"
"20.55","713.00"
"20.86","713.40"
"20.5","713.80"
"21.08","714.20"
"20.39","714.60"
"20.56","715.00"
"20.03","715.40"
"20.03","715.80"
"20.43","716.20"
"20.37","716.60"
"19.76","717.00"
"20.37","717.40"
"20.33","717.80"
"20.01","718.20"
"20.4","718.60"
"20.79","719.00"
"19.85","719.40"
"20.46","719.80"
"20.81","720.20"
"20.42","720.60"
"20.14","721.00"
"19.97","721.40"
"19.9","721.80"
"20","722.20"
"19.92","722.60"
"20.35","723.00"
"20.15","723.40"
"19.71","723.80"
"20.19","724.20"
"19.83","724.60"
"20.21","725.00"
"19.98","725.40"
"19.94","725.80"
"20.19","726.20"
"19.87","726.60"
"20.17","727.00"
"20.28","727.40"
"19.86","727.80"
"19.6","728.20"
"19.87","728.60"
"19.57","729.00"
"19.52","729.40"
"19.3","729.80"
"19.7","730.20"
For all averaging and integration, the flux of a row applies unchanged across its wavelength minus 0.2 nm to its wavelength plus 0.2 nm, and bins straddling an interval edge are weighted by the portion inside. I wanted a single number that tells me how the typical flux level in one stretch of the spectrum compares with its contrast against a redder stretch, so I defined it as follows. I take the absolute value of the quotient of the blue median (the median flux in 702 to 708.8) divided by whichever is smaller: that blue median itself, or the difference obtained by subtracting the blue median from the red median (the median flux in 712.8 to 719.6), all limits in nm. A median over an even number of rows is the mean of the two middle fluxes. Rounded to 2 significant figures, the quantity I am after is 34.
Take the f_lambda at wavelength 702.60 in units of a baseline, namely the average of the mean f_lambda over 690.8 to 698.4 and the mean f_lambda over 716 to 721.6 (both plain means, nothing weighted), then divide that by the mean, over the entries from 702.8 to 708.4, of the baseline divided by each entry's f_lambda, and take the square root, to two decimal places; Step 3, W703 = 1.00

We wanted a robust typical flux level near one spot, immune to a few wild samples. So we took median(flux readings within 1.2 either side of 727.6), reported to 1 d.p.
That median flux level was 19.9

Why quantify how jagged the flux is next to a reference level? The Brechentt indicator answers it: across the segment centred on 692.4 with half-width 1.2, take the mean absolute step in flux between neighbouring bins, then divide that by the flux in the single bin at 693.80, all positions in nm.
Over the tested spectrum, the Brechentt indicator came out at 0.012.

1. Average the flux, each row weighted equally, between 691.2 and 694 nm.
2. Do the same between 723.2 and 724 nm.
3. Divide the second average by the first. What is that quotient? 0.924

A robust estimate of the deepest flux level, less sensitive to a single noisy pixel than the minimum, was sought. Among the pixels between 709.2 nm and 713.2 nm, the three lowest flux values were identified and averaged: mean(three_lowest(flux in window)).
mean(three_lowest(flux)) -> 20.5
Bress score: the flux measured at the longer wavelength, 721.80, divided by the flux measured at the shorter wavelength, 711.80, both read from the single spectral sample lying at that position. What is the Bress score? 0.96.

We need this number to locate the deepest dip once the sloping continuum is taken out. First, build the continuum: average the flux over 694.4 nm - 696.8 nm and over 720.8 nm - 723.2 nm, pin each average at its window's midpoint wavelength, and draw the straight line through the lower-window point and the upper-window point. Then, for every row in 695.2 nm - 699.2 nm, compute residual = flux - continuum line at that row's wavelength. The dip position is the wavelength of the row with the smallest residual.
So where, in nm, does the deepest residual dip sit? 696.20 nm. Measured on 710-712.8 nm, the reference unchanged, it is 712.20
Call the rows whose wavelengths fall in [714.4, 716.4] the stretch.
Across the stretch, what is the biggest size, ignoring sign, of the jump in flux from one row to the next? 0.53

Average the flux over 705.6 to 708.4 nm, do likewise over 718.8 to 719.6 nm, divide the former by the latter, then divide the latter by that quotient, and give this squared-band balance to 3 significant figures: 19.8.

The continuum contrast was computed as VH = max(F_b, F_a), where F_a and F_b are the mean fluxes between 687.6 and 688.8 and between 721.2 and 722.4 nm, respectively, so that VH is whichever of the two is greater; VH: 21.7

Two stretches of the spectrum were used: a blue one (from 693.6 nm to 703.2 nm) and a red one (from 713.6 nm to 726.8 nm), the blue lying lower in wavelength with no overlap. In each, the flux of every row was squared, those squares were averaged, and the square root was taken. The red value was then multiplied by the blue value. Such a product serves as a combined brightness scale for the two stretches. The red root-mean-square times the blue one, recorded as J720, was 430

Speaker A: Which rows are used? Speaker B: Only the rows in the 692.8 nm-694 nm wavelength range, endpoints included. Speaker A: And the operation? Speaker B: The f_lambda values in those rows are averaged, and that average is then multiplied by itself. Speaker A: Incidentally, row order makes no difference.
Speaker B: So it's 457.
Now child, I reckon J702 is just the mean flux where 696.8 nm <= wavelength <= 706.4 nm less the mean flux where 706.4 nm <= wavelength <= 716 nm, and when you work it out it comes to 0.4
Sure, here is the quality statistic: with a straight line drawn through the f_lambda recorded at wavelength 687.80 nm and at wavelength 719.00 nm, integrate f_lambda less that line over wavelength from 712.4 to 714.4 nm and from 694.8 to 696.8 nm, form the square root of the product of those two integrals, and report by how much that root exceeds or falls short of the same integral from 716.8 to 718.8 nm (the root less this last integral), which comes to 1.8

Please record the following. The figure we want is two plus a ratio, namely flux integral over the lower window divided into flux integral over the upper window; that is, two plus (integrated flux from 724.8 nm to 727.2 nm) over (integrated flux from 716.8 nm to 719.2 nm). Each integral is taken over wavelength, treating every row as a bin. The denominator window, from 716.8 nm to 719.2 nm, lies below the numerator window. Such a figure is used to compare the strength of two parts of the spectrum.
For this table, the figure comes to 2.989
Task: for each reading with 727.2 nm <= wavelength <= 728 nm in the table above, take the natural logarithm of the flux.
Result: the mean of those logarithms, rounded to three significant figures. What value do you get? 3.00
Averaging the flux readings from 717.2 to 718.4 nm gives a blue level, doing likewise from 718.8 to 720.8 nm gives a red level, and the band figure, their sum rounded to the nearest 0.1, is 40.7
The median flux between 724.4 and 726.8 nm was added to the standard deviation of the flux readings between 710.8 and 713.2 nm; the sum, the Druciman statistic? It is 20.2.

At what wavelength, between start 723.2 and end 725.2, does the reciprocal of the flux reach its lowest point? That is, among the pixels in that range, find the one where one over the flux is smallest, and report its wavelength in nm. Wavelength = 725.00 nm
